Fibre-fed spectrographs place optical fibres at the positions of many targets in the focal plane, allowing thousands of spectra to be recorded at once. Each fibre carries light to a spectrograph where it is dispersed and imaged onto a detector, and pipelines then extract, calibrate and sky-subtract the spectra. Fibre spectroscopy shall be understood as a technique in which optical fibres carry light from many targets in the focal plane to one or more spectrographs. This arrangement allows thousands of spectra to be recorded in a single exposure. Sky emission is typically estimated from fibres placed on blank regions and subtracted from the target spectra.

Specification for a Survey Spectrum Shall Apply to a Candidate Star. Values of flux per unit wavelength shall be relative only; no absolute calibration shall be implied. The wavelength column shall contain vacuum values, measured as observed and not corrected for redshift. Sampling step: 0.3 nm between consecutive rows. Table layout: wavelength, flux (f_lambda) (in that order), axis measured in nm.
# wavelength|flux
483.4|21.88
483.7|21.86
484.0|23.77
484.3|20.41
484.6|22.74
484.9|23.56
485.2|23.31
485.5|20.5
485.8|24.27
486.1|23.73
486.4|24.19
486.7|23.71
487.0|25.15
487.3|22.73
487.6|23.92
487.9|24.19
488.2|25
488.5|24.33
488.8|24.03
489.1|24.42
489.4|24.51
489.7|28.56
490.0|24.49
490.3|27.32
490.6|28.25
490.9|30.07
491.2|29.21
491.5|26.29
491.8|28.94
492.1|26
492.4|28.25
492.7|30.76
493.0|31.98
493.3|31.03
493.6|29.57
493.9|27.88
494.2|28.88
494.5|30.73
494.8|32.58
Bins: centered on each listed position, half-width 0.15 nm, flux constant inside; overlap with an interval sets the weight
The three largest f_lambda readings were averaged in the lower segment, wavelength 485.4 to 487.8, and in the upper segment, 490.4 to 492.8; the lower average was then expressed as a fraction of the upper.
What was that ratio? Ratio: 0.82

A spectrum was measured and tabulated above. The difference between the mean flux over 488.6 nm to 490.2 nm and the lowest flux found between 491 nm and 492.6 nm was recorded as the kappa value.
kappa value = -0.8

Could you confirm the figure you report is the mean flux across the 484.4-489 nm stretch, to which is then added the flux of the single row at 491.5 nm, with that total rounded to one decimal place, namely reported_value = 50.0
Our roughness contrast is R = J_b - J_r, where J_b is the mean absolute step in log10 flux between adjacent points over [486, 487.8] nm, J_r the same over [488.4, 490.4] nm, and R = -0.011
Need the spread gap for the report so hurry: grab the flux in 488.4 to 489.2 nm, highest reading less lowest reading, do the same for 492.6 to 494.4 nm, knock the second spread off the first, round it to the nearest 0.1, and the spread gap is -3.7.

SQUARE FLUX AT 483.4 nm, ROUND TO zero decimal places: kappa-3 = 479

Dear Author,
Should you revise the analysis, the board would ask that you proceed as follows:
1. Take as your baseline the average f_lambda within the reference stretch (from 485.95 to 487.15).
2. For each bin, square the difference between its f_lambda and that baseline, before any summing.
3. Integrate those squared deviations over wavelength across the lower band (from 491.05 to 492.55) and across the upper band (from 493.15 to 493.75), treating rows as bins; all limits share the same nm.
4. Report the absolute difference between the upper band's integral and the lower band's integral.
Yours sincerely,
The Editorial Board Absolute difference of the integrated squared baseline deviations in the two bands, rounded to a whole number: 1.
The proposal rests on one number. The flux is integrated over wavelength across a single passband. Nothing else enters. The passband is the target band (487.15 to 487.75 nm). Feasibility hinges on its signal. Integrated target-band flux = 14.0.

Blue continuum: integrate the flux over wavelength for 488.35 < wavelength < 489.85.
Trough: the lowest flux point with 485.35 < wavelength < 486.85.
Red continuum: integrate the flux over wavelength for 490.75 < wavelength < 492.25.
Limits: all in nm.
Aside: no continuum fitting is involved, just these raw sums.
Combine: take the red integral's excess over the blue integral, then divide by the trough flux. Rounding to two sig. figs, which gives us 0.21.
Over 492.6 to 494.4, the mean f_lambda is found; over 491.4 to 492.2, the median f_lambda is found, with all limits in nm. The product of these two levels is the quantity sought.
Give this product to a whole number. 789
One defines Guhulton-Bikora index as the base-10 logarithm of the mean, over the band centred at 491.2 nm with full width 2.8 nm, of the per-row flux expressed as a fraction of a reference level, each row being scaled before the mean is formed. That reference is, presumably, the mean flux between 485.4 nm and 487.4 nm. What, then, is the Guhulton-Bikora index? 0.071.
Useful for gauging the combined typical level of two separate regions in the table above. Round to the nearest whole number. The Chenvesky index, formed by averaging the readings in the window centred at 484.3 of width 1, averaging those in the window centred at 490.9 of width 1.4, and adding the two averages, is 51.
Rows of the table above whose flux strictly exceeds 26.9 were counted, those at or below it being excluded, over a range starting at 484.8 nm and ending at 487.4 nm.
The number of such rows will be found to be 0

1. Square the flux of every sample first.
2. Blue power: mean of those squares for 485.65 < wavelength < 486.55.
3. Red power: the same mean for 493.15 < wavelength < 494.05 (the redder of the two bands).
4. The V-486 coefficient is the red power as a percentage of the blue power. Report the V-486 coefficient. 150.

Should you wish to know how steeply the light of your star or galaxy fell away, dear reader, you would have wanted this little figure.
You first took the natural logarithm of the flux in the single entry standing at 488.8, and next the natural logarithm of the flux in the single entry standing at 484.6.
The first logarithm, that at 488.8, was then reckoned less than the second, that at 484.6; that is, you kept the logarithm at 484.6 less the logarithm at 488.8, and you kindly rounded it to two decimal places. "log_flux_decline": -0.06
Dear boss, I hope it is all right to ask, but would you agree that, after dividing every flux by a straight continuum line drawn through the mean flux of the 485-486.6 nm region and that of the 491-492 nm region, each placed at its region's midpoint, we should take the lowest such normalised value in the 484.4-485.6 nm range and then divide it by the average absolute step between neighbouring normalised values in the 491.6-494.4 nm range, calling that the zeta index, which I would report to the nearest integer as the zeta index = 15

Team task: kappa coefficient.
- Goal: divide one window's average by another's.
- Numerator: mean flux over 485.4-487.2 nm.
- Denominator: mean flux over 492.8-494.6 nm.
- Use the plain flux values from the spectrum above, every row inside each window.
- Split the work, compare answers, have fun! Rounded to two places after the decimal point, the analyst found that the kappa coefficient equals 0.79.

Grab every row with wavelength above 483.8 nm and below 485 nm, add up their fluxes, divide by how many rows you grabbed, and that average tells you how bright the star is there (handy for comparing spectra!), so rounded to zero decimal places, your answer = 23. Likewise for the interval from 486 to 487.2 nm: 24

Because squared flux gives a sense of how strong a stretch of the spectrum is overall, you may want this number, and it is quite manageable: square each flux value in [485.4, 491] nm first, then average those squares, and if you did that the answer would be 625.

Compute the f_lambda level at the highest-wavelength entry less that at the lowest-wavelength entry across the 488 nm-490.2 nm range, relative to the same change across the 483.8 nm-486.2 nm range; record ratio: 13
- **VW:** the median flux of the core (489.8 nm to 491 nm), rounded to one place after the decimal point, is 27.8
